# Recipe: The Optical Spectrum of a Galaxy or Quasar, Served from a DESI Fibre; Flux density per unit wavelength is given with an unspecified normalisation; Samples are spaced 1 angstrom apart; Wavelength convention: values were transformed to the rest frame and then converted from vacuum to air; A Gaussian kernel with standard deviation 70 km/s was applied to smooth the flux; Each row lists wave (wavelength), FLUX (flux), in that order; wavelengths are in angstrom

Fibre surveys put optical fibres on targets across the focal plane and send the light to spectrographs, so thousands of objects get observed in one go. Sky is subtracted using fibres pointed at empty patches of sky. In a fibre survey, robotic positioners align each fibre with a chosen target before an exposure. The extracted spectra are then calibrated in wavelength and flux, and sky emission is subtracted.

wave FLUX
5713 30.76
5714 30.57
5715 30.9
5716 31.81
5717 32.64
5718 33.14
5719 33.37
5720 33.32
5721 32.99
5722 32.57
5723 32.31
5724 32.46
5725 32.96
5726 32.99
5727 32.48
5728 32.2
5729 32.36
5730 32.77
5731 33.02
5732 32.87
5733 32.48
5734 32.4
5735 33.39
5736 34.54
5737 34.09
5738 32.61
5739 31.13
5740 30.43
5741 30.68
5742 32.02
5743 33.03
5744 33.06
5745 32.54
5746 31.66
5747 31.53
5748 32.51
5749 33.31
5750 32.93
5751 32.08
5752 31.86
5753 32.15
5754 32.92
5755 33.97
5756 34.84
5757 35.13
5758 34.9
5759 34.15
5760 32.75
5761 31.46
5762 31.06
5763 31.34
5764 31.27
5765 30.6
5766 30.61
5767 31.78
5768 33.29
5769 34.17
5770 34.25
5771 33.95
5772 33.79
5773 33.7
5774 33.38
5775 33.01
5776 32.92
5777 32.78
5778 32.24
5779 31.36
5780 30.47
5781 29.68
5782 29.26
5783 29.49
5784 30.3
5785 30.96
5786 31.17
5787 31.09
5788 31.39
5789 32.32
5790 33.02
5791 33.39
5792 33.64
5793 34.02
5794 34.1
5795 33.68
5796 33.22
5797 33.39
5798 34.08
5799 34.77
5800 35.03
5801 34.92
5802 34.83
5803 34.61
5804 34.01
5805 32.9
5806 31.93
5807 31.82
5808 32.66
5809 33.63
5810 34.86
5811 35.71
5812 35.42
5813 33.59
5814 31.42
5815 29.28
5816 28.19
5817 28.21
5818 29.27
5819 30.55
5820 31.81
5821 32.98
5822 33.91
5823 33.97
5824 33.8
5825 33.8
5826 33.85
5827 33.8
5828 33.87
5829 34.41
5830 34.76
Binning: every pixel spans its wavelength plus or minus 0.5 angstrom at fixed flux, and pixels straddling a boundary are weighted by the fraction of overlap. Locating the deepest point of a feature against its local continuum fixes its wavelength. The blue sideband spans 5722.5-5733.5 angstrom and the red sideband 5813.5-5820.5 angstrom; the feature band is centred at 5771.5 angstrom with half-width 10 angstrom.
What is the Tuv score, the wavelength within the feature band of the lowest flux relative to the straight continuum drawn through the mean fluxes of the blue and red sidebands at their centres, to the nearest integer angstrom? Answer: 5781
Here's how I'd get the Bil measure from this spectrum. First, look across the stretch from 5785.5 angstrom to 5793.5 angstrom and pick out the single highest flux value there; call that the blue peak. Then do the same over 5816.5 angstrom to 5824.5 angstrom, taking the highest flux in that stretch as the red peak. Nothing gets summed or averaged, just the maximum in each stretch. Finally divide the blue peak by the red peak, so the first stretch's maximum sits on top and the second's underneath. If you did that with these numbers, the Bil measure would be 1.00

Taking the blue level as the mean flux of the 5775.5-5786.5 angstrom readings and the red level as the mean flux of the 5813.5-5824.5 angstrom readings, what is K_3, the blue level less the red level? -0.3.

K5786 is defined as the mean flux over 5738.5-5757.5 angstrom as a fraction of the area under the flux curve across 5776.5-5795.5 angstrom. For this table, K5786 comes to 0.0538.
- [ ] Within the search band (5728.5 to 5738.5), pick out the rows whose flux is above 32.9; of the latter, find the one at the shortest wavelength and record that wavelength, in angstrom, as 5731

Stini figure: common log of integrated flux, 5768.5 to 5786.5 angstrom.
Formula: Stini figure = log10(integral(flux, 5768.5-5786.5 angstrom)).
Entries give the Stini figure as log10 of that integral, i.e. 2.761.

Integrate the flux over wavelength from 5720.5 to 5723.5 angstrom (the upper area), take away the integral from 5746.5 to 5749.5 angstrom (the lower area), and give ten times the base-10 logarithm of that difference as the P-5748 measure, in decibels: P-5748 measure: -3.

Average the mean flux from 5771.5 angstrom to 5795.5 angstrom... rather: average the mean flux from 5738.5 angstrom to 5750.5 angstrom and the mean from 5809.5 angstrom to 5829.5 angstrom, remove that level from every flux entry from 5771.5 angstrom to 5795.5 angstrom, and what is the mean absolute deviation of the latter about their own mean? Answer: 1.3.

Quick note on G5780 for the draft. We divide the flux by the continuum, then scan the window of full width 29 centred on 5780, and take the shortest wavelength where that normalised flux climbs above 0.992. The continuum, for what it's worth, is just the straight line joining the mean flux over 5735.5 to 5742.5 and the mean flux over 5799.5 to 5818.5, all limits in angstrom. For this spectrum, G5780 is 5768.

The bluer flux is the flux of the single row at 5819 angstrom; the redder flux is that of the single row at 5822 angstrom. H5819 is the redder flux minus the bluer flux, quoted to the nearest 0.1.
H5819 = 3.4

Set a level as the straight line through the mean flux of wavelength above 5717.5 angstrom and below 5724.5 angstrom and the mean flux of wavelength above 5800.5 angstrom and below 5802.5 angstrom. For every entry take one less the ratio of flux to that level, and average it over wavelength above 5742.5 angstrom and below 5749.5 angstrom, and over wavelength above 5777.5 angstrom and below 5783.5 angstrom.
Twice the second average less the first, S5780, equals 0.200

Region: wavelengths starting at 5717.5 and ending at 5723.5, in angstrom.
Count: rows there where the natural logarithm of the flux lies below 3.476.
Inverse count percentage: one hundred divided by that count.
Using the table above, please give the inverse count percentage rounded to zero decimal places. 100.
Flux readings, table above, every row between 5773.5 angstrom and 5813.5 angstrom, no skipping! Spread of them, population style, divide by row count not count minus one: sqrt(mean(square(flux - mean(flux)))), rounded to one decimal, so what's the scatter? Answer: 1.7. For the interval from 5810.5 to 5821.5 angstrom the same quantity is 2.6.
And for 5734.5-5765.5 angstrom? 1.3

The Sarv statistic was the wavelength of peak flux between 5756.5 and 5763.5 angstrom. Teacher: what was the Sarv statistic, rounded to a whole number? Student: 5757 angstrom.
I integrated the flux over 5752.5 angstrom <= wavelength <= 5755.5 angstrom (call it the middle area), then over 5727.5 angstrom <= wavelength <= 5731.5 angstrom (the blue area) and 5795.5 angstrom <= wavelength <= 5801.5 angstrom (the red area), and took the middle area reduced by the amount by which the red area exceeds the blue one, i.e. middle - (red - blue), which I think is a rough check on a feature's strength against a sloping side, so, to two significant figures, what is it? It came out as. 24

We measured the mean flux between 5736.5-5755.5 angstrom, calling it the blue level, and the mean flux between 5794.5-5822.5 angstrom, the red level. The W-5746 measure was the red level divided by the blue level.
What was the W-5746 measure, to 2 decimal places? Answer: 1.02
